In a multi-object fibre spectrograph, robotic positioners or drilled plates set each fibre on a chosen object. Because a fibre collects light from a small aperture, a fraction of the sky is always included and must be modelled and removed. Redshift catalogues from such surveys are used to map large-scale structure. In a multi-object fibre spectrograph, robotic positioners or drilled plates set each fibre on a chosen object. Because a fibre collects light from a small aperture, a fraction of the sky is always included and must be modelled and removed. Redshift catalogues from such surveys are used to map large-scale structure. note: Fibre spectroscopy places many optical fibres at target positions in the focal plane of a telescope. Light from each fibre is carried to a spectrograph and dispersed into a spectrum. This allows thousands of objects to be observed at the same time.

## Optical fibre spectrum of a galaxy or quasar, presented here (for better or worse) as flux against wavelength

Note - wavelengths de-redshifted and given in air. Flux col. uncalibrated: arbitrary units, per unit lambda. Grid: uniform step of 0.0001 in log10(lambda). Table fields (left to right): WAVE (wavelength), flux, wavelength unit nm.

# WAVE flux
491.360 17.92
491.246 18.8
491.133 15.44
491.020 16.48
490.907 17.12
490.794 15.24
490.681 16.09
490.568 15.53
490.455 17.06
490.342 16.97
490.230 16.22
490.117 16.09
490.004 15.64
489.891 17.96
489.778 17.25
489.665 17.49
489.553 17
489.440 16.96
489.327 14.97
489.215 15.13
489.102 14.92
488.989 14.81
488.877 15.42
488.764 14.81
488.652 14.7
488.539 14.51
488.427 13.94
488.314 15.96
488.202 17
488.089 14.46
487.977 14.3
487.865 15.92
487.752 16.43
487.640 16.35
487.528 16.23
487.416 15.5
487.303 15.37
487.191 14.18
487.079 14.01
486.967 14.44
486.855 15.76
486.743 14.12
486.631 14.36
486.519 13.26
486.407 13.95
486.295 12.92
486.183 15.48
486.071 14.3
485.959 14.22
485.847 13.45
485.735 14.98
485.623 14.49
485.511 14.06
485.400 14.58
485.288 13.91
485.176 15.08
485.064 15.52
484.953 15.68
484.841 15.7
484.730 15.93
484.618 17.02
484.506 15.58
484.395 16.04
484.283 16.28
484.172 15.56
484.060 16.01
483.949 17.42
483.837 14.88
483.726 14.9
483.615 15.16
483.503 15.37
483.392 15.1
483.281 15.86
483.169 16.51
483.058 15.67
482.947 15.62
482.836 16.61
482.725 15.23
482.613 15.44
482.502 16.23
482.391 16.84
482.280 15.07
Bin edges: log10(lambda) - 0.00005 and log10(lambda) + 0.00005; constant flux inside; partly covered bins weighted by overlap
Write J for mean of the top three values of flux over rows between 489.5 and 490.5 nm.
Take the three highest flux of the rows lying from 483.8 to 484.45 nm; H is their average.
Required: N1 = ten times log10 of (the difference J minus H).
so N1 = -0.1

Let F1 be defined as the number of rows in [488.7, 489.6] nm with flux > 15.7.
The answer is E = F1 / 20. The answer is 0.10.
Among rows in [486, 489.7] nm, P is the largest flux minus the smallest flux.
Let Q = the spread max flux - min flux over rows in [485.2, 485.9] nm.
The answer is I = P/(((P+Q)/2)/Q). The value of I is 2.29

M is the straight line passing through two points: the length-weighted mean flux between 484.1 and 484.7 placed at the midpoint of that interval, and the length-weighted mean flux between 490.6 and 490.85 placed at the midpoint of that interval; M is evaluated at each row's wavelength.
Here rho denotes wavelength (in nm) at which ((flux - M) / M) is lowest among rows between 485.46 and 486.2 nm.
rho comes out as 485.847 nm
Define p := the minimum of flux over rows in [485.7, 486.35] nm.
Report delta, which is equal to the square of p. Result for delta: 167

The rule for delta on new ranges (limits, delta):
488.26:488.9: 194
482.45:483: 232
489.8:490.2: 245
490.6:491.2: 232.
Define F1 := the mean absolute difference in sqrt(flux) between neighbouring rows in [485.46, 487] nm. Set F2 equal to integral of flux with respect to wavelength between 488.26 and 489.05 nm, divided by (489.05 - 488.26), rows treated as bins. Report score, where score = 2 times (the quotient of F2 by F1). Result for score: 224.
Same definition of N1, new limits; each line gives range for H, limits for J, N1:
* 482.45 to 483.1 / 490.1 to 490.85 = -2.4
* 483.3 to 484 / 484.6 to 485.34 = -6.3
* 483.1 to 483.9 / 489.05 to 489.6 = -3.5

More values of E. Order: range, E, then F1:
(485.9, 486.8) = 0.00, 0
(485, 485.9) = 0.00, 0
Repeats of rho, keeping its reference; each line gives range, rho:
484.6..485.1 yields 485.064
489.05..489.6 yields 489.102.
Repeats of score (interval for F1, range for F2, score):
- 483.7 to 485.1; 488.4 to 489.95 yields 346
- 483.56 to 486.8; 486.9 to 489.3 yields 299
